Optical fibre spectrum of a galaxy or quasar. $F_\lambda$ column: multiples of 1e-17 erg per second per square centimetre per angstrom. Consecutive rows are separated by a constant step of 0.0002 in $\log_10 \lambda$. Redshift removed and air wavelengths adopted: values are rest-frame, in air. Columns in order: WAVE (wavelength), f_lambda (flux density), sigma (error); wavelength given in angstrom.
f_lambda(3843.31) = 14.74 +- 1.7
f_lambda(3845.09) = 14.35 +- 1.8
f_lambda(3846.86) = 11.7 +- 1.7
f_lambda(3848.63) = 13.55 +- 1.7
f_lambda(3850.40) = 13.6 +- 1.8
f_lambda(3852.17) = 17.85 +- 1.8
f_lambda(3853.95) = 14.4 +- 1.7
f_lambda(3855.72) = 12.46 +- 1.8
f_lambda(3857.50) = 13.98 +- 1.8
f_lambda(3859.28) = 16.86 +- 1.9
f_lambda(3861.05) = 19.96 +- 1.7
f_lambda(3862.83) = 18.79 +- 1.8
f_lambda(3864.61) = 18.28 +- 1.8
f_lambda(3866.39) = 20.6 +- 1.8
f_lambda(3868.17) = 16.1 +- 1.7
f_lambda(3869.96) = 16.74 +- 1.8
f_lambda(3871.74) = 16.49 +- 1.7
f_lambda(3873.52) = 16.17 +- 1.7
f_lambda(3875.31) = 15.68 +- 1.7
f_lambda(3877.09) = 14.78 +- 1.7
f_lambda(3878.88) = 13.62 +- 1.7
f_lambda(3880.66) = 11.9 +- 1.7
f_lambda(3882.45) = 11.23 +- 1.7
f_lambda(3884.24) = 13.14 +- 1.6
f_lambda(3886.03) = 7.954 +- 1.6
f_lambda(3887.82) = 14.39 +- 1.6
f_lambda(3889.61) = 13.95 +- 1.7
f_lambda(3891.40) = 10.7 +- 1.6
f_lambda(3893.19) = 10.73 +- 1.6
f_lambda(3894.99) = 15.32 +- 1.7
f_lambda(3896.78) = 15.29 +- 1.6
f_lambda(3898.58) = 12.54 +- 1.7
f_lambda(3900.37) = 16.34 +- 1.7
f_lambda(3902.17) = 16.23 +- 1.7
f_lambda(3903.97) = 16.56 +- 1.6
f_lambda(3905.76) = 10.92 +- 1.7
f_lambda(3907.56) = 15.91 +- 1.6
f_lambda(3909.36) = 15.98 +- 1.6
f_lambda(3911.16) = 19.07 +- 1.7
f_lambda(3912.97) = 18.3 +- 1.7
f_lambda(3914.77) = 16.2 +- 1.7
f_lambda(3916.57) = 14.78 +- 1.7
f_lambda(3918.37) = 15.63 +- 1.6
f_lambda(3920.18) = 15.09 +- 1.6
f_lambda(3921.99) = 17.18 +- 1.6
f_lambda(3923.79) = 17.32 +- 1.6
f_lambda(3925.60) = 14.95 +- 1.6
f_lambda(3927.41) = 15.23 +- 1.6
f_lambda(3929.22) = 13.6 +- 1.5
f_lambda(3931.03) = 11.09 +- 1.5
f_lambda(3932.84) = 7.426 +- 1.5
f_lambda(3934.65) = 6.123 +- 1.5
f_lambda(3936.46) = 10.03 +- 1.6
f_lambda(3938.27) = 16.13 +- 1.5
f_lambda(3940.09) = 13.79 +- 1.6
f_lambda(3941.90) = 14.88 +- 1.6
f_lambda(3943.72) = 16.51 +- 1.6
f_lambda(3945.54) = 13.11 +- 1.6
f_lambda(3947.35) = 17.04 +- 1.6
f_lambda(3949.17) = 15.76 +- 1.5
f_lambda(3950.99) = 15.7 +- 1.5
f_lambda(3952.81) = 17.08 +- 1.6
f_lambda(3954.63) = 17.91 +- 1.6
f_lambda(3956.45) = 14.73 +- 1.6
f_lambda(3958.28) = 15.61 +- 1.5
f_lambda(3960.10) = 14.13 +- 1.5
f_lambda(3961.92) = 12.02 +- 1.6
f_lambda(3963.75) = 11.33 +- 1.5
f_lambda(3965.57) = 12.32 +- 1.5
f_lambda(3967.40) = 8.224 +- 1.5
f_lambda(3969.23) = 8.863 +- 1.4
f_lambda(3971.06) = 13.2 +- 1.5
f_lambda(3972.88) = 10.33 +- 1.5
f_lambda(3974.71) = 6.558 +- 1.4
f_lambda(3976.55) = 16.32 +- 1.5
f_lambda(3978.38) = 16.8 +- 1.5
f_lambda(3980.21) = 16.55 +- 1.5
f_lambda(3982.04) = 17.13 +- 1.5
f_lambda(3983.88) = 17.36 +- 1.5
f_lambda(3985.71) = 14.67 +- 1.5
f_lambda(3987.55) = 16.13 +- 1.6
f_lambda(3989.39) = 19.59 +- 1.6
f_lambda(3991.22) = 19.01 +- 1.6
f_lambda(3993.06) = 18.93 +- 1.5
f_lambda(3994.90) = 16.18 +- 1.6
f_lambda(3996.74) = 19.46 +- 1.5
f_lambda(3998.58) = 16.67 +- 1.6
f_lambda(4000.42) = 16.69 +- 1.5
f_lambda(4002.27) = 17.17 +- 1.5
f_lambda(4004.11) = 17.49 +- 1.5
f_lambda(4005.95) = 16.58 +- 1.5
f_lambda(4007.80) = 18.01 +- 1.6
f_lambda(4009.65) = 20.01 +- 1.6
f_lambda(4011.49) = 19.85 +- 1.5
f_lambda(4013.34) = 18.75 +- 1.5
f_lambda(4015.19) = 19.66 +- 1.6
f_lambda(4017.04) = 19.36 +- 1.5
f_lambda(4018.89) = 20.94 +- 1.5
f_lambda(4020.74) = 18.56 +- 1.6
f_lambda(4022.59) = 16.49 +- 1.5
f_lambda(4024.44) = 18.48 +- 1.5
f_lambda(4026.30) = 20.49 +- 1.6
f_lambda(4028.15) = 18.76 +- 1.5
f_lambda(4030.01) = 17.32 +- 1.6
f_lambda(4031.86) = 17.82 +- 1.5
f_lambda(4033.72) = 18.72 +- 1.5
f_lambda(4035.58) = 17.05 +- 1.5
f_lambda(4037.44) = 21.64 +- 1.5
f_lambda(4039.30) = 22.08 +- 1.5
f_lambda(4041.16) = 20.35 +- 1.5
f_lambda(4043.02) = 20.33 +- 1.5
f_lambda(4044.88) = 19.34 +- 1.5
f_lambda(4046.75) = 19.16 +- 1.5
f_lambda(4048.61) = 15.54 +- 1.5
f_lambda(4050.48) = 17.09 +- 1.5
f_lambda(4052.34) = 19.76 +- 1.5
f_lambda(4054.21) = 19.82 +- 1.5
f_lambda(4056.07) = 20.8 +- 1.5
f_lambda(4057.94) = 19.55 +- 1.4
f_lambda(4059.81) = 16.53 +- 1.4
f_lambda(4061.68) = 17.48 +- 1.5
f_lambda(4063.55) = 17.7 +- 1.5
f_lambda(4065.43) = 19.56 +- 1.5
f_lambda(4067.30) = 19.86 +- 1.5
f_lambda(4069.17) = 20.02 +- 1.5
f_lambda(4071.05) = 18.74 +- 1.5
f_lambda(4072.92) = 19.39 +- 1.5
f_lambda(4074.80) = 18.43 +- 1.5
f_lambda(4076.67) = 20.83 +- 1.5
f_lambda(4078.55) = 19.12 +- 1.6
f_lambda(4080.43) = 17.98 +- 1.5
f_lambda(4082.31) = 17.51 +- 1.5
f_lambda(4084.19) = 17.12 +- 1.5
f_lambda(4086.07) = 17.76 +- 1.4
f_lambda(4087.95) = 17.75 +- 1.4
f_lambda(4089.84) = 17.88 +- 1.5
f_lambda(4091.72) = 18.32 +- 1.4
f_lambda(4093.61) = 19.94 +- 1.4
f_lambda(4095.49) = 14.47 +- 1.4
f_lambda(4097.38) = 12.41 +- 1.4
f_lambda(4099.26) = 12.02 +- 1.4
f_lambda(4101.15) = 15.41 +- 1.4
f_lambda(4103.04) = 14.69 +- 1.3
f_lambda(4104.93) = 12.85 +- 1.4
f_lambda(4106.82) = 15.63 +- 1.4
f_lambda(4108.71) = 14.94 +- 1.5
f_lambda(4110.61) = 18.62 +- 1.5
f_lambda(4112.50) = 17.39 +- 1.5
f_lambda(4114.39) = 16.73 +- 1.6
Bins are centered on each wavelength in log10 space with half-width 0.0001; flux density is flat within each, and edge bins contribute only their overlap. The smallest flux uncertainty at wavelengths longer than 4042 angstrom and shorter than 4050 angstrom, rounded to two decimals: 1.50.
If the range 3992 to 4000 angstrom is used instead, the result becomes 1.50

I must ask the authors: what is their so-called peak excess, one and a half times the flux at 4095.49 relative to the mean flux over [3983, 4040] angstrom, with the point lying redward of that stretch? 1.2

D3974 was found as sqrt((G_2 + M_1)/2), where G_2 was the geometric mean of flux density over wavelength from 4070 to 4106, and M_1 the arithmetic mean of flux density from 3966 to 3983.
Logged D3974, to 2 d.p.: 3.84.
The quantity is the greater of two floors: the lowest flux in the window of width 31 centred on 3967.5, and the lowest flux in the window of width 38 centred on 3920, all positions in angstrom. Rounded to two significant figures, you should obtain 6.6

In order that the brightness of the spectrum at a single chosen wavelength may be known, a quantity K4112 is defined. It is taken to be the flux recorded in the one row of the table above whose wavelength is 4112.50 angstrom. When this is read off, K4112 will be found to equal 17.39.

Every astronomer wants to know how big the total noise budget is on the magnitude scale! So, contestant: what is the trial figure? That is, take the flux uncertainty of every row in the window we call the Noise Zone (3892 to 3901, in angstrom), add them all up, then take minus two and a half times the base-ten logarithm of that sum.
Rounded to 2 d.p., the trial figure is -2.30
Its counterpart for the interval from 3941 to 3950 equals -2.24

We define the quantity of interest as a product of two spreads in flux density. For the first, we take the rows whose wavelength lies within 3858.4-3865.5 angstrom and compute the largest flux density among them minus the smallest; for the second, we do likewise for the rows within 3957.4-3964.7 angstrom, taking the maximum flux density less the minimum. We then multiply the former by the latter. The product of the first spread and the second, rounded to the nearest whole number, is 13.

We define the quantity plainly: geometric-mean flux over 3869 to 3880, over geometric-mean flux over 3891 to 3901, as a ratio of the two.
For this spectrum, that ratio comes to 1.17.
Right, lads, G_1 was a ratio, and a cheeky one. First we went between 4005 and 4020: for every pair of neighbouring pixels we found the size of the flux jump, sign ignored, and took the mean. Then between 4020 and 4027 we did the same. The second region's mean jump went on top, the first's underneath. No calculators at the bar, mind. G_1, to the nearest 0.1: 1.9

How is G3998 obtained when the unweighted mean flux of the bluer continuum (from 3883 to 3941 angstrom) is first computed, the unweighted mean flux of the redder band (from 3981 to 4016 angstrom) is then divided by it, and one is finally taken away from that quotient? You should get 0.28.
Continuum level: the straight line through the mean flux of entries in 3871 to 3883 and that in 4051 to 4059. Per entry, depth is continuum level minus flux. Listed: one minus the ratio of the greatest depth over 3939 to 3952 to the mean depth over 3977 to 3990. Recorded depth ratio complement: -3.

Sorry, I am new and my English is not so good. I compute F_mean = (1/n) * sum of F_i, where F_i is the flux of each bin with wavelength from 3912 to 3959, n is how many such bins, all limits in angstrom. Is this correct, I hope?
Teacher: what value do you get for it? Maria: 14.7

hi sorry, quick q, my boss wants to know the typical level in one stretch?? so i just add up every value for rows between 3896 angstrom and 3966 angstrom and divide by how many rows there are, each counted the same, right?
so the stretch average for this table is 14.6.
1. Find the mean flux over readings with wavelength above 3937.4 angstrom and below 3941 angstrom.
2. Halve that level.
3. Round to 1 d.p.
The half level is 7.5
